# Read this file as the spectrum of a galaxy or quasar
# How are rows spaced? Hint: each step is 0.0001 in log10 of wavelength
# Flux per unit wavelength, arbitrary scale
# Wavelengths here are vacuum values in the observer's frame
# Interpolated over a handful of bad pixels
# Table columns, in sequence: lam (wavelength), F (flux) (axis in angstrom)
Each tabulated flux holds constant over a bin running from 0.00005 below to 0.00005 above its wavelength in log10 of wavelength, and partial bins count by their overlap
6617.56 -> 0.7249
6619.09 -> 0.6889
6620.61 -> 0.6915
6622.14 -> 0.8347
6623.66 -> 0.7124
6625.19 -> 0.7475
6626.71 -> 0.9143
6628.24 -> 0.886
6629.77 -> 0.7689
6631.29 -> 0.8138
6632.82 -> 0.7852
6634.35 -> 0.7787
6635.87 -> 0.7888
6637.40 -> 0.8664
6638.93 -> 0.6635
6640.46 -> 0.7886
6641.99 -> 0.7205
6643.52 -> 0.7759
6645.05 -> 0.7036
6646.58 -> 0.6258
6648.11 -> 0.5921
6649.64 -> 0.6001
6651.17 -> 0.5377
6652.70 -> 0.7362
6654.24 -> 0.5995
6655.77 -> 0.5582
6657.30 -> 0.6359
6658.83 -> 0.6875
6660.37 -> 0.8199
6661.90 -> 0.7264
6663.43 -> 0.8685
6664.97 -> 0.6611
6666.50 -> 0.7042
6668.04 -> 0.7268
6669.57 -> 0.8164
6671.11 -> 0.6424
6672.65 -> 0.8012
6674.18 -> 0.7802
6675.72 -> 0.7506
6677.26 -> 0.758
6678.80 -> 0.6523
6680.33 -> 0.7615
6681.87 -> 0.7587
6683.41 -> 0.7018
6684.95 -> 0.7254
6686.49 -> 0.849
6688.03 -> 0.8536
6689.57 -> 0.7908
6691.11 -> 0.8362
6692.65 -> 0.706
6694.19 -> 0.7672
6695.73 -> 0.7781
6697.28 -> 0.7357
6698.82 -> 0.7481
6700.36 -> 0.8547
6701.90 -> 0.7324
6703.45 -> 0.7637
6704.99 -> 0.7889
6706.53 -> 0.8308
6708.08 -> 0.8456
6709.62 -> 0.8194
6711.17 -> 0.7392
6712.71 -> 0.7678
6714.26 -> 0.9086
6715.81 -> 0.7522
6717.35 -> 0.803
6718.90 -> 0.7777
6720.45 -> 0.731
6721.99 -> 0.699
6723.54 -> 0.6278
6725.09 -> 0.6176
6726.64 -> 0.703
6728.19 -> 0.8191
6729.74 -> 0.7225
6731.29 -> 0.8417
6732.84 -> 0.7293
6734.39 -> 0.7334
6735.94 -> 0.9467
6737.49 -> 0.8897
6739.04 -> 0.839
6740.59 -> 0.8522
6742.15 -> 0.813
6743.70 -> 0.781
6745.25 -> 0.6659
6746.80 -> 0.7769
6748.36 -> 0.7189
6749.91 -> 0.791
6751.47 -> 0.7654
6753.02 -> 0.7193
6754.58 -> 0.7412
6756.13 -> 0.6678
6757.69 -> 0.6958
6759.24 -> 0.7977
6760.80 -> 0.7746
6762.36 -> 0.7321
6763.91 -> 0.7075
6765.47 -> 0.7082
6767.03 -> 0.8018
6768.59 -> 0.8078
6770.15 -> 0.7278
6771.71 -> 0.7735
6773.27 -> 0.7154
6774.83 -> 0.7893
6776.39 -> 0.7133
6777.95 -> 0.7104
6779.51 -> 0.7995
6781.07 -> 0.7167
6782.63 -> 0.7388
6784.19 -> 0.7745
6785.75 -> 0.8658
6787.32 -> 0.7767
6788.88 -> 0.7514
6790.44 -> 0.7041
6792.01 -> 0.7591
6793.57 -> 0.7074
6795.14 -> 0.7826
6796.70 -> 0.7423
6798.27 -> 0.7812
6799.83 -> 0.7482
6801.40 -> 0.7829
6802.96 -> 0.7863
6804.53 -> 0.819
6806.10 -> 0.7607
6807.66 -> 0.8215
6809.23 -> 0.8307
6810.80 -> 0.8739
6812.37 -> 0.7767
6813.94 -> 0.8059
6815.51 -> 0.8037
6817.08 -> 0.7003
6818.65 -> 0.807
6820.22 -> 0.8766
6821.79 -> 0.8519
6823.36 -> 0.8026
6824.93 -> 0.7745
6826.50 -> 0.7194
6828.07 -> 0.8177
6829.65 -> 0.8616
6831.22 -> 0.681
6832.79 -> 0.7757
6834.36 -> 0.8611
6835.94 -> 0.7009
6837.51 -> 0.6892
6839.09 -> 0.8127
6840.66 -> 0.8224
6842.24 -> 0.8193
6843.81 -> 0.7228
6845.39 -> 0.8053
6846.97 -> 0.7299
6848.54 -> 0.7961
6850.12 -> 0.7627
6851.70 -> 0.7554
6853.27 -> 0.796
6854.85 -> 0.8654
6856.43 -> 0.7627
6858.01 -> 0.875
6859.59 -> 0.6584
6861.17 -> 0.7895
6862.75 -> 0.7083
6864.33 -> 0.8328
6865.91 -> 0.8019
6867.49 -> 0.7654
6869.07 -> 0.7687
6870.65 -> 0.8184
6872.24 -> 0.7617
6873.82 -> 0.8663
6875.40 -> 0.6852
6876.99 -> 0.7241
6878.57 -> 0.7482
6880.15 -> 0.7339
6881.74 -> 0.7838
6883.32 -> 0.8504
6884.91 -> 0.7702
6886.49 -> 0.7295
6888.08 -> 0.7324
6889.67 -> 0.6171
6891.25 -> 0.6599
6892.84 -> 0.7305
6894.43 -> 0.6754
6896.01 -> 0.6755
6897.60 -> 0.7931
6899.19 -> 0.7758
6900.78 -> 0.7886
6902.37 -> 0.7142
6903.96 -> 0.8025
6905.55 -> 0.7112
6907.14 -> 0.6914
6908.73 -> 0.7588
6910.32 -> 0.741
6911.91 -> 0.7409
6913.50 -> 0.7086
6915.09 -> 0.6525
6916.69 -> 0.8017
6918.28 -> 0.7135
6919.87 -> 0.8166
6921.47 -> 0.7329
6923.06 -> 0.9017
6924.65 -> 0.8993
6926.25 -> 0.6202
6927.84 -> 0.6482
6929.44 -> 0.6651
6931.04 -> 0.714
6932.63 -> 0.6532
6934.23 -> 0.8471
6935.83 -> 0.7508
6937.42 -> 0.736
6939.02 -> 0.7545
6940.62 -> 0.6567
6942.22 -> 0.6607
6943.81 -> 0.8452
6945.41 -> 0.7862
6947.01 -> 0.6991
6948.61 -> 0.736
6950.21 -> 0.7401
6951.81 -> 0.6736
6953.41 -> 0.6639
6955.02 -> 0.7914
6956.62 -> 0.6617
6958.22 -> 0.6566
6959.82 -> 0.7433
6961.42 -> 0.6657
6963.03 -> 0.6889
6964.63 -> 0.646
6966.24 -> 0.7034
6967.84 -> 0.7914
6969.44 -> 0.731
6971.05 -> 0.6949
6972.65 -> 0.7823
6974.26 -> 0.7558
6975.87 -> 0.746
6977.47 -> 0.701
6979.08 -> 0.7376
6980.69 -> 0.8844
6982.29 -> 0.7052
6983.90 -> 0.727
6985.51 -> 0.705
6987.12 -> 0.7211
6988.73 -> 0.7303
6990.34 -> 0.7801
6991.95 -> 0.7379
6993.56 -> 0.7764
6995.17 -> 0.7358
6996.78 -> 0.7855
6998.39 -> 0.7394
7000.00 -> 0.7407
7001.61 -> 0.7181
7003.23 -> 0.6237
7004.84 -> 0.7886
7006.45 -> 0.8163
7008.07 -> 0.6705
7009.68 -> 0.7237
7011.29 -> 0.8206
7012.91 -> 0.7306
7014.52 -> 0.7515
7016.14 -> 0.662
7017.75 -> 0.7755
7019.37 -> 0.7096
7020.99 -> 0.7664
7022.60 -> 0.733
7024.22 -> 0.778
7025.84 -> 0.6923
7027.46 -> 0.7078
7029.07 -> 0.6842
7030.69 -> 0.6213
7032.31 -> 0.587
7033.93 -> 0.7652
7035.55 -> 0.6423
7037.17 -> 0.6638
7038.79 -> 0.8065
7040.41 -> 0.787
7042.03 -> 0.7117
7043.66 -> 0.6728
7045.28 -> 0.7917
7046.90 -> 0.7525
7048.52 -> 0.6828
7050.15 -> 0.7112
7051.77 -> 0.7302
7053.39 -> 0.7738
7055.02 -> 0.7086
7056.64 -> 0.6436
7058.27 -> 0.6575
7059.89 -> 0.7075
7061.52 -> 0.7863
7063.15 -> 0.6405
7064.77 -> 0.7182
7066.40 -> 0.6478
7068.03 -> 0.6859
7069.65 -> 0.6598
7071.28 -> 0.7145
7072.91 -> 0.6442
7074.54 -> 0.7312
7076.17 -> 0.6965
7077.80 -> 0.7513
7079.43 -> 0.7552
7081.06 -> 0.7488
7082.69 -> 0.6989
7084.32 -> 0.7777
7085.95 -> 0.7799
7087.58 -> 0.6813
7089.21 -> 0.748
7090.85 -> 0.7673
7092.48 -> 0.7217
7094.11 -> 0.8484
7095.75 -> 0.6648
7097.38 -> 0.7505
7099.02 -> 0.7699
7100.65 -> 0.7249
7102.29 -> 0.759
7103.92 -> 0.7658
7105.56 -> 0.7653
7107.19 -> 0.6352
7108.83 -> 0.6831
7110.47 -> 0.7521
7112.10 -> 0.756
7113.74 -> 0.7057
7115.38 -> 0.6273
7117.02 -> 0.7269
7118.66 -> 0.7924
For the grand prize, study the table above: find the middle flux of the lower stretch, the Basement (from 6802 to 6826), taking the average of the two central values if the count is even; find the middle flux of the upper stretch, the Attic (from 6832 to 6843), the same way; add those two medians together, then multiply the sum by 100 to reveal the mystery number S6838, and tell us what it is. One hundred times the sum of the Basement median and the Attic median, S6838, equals 162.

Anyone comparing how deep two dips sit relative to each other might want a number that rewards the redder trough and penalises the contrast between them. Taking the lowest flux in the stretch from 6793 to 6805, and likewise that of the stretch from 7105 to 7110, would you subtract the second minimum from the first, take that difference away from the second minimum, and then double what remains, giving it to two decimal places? 1.13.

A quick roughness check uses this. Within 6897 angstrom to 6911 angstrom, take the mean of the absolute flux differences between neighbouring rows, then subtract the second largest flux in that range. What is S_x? -0.744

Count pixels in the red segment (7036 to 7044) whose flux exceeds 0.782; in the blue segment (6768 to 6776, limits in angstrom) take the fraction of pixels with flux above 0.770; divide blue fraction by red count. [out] 0.30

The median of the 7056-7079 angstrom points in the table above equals 0.691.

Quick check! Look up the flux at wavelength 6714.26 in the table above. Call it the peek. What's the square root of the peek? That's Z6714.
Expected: 0.95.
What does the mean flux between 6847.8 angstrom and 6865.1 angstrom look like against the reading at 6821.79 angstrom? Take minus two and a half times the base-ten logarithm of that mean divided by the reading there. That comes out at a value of 0.093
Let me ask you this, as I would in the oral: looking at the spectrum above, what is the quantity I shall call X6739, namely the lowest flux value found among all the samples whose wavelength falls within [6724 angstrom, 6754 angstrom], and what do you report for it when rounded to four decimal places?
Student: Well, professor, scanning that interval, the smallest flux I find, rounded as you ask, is 0.6176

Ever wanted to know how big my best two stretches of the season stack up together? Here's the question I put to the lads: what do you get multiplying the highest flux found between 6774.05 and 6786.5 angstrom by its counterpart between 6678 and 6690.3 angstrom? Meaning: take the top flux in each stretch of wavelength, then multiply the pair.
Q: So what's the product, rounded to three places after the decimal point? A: 0.739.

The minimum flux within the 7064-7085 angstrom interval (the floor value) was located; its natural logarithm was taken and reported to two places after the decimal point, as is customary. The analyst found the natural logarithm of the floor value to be -0.44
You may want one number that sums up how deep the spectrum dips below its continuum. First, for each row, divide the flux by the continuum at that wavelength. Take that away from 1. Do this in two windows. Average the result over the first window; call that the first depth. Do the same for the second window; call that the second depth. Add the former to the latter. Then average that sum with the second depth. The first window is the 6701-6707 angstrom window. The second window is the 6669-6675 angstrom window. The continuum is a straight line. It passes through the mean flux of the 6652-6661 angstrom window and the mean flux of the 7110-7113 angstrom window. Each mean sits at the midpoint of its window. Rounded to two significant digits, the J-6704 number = -0.20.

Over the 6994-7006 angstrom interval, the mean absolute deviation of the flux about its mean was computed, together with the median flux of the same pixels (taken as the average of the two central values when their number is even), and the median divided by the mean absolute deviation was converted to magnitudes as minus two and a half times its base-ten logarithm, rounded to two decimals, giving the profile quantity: -3.30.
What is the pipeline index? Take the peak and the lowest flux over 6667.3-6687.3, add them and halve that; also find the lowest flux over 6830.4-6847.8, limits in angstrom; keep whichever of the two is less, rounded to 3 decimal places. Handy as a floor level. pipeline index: 0.681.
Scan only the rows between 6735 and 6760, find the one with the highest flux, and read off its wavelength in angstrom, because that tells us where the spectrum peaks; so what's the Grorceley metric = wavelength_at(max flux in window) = 6735.94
